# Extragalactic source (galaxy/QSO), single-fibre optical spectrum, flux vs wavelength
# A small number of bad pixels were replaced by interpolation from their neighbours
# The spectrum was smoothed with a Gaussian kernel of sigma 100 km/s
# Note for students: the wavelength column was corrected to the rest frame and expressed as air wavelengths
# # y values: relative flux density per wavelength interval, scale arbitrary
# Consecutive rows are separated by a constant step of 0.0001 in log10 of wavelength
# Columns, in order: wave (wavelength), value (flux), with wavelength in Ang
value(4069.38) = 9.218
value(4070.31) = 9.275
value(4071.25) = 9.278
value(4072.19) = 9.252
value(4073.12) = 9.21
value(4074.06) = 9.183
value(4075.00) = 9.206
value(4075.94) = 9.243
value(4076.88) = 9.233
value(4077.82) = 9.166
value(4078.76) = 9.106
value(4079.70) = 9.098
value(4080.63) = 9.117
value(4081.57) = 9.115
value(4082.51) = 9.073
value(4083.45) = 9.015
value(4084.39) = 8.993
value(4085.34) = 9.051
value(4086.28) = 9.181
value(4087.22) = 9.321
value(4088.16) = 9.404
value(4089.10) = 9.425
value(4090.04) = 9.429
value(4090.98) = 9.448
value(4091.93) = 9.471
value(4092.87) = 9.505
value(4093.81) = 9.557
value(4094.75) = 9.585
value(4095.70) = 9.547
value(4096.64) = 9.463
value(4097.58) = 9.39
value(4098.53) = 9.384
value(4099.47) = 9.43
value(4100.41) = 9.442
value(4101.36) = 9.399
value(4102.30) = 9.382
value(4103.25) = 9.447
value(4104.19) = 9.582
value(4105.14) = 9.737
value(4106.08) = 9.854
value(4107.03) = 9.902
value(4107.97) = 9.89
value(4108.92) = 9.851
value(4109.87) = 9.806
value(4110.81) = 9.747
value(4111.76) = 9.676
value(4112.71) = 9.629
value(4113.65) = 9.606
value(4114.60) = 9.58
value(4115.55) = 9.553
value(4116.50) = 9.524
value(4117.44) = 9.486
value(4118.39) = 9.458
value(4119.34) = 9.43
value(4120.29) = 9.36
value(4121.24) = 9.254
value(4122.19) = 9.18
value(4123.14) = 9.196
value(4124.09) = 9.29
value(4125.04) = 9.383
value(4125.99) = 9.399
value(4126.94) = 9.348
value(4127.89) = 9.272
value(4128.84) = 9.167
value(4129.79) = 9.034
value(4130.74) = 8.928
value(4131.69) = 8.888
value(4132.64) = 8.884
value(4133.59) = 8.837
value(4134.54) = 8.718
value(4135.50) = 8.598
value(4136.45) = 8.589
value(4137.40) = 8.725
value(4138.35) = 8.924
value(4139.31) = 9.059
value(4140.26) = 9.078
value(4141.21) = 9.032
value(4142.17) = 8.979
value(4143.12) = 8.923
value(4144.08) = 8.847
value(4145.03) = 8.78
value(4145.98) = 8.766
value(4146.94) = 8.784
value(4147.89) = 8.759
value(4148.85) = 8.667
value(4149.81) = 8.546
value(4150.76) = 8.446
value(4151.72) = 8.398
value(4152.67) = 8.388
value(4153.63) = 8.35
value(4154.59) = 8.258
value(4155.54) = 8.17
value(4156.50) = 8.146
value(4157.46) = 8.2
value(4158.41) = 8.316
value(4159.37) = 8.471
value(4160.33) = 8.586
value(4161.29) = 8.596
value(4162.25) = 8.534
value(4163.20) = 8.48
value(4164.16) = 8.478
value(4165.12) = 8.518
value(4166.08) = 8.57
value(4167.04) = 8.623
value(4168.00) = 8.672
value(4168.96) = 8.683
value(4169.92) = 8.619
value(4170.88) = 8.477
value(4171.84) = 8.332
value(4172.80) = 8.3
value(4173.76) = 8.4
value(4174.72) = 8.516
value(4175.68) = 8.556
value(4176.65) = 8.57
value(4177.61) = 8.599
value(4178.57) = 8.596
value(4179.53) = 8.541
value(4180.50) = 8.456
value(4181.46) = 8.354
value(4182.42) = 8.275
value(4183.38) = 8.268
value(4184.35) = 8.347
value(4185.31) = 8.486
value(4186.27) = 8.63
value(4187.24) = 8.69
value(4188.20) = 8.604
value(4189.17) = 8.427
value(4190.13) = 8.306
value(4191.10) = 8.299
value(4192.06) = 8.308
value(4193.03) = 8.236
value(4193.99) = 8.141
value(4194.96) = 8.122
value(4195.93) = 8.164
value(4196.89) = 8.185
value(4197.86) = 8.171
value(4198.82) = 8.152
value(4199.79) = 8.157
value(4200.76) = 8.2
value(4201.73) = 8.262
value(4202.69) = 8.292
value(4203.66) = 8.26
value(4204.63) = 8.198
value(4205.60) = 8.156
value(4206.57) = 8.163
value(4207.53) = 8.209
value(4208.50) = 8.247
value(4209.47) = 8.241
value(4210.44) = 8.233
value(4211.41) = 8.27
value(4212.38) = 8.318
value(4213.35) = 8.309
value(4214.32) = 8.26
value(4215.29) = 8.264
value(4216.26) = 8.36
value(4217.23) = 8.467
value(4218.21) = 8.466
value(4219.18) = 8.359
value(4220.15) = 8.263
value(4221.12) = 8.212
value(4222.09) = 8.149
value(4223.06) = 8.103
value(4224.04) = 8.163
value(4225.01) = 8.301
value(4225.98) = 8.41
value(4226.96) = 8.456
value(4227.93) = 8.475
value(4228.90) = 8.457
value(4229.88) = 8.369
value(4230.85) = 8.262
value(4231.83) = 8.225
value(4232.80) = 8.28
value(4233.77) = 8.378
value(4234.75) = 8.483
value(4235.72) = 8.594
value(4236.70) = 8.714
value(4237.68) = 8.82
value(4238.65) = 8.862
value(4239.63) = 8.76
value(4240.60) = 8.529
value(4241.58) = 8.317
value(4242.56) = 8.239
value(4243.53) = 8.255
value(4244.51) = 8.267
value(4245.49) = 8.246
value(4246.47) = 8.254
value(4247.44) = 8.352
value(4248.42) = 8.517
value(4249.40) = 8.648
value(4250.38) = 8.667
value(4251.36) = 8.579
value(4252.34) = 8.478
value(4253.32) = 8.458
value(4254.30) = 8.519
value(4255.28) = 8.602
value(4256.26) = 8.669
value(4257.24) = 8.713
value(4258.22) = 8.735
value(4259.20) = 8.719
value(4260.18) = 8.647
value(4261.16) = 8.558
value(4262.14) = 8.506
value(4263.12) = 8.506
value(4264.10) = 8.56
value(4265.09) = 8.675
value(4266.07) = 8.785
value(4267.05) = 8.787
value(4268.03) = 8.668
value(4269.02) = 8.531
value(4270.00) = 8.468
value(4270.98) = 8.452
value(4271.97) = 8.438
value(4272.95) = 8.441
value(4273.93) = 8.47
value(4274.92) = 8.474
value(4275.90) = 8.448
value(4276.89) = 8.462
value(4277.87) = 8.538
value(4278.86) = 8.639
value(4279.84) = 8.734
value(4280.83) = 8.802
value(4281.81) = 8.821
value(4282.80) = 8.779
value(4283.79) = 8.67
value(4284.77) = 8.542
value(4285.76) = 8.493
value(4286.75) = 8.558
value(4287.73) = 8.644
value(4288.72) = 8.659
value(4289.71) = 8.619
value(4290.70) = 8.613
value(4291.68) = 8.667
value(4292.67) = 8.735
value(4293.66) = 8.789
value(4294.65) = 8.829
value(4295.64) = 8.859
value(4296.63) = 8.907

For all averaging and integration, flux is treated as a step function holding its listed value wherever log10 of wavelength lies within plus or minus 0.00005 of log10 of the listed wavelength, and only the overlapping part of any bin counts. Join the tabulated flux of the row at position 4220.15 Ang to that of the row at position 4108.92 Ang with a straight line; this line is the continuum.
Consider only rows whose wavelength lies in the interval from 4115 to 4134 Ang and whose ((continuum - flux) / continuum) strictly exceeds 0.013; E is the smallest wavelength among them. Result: 4115.55 Ang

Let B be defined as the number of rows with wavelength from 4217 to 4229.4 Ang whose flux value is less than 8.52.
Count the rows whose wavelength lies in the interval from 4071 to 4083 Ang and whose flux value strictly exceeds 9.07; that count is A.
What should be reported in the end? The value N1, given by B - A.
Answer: 0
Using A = 13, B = 13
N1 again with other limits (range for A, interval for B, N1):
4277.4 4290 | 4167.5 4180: 5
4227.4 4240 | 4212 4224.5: 13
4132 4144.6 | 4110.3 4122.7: -1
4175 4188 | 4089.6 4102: 0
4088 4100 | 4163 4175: -5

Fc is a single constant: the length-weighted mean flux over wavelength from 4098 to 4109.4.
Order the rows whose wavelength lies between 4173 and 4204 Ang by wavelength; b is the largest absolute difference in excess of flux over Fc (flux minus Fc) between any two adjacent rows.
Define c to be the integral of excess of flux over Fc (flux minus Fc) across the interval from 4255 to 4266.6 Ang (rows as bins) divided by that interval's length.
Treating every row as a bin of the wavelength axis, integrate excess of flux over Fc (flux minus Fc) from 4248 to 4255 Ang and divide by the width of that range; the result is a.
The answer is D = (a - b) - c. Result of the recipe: -0.3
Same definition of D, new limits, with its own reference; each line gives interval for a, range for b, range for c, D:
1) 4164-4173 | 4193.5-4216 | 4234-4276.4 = -0.1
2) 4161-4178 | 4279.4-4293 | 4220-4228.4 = 0.1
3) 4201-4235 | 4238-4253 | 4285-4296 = -0.6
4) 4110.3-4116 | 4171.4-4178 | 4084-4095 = 0.2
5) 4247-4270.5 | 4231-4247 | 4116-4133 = -0.9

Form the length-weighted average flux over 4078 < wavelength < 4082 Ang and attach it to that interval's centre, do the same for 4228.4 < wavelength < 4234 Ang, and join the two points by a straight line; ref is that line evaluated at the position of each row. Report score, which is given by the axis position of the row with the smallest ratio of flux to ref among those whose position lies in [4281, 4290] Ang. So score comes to 4285.76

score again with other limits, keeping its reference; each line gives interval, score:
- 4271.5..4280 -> 4271.97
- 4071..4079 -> 4078.76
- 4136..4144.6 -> 4136.45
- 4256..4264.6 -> 4262.14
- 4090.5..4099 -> 4098.53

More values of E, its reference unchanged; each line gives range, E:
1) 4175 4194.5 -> 4175.68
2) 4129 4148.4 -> 4129.79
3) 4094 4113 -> 4094.75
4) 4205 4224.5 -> 4205.60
